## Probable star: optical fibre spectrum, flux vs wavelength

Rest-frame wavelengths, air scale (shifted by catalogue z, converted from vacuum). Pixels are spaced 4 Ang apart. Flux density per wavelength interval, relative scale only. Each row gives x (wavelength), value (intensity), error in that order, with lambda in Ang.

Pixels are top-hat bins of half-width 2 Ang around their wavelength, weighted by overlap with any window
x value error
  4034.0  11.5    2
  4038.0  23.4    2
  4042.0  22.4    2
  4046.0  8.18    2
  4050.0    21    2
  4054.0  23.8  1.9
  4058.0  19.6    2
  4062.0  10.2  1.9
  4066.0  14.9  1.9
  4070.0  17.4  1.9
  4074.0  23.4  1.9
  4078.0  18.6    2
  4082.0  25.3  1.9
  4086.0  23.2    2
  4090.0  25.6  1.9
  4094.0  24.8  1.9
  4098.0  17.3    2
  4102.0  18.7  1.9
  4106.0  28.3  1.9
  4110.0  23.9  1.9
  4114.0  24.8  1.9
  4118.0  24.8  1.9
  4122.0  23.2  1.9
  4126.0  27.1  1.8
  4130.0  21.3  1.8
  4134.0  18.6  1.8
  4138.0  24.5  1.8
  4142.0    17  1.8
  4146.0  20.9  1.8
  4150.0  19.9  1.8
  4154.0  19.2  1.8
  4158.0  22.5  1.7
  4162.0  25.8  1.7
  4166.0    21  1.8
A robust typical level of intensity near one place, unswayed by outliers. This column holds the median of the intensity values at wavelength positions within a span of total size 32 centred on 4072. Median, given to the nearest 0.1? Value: 19.1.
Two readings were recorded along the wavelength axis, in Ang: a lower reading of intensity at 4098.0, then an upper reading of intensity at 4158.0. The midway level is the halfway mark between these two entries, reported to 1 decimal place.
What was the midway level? 19.9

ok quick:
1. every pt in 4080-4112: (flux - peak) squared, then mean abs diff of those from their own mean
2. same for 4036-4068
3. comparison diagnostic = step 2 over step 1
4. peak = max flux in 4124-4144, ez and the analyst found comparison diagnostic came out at 3.8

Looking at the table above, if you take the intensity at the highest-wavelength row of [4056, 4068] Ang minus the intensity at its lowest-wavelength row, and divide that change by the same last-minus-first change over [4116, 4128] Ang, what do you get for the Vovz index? -2.0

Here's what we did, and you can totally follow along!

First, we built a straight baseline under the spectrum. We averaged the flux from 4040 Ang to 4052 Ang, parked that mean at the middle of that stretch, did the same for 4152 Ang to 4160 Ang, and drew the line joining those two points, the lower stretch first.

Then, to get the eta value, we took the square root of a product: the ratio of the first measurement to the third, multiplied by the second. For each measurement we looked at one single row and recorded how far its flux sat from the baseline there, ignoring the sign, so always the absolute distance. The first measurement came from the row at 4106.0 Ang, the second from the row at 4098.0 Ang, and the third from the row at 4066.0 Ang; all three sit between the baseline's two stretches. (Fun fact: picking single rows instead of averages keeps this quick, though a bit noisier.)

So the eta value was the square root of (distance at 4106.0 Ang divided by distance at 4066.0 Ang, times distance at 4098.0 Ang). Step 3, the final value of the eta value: 2.2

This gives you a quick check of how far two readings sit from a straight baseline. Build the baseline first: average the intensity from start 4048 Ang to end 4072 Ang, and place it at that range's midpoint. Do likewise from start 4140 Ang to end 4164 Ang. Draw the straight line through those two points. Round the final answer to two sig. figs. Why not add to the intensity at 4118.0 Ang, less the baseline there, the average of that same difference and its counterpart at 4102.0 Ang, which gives 7.3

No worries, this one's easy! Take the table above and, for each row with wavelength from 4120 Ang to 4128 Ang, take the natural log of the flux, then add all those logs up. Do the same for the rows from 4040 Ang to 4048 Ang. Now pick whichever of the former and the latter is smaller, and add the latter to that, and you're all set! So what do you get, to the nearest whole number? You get 10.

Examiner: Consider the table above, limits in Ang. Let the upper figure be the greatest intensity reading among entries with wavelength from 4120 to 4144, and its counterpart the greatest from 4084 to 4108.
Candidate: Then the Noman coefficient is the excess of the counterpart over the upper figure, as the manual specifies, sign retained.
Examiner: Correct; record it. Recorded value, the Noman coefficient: 1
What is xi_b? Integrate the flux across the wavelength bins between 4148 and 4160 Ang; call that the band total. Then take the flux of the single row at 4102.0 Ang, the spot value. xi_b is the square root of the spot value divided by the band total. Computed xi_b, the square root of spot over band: 0.28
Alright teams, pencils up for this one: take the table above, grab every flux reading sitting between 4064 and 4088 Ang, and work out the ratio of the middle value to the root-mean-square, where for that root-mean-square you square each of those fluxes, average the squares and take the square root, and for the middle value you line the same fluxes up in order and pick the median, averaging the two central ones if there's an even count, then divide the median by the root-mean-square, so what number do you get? 1.00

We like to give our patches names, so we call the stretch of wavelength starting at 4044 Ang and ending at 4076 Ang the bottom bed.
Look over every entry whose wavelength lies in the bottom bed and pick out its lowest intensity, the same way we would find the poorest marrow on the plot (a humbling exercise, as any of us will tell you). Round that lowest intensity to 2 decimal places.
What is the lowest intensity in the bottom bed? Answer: 8.18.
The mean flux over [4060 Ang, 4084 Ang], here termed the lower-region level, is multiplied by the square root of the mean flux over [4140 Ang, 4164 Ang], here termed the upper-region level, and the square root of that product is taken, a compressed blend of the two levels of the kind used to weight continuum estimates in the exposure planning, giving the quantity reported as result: 9.1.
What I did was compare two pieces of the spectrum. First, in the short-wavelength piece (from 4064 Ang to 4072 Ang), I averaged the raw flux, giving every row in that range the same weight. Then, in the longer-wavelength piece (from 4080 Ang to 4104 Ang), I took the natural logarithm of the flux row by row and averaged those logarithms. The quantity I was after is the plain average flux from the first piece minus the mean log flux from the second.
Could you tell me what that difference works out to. 13.0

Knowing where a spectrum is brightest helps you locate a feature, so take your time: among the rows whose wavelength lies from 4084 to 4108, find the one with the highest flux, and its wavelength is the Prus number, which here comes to 4106.0 Ang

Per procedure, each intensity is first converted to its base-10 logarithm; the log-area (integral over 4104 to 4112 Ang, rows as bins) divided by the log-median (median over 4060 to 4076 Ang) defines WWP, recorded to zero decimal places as 9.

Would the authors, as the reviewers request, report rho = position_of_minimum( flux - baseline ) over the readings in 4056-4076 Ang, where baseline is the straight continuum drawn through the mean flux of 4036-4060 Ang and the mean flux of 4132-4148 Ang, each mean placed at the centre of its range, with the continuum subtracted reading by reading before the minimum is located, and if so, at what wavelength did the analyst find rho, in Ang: 4062.0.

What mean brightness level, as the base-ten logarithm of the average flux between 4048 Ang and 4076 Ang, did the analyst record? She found 1.27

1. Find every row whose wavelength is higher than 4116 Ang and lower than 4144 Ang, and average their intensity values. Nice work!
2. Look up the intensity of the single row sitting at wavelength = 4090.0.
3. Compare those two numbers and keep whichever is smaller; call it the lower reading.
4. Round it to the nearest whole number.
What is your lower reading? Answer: 22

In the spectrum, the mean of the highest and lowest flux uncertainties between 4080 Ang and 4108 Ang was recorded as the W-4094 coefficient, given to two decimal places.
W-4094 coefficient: 1.95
